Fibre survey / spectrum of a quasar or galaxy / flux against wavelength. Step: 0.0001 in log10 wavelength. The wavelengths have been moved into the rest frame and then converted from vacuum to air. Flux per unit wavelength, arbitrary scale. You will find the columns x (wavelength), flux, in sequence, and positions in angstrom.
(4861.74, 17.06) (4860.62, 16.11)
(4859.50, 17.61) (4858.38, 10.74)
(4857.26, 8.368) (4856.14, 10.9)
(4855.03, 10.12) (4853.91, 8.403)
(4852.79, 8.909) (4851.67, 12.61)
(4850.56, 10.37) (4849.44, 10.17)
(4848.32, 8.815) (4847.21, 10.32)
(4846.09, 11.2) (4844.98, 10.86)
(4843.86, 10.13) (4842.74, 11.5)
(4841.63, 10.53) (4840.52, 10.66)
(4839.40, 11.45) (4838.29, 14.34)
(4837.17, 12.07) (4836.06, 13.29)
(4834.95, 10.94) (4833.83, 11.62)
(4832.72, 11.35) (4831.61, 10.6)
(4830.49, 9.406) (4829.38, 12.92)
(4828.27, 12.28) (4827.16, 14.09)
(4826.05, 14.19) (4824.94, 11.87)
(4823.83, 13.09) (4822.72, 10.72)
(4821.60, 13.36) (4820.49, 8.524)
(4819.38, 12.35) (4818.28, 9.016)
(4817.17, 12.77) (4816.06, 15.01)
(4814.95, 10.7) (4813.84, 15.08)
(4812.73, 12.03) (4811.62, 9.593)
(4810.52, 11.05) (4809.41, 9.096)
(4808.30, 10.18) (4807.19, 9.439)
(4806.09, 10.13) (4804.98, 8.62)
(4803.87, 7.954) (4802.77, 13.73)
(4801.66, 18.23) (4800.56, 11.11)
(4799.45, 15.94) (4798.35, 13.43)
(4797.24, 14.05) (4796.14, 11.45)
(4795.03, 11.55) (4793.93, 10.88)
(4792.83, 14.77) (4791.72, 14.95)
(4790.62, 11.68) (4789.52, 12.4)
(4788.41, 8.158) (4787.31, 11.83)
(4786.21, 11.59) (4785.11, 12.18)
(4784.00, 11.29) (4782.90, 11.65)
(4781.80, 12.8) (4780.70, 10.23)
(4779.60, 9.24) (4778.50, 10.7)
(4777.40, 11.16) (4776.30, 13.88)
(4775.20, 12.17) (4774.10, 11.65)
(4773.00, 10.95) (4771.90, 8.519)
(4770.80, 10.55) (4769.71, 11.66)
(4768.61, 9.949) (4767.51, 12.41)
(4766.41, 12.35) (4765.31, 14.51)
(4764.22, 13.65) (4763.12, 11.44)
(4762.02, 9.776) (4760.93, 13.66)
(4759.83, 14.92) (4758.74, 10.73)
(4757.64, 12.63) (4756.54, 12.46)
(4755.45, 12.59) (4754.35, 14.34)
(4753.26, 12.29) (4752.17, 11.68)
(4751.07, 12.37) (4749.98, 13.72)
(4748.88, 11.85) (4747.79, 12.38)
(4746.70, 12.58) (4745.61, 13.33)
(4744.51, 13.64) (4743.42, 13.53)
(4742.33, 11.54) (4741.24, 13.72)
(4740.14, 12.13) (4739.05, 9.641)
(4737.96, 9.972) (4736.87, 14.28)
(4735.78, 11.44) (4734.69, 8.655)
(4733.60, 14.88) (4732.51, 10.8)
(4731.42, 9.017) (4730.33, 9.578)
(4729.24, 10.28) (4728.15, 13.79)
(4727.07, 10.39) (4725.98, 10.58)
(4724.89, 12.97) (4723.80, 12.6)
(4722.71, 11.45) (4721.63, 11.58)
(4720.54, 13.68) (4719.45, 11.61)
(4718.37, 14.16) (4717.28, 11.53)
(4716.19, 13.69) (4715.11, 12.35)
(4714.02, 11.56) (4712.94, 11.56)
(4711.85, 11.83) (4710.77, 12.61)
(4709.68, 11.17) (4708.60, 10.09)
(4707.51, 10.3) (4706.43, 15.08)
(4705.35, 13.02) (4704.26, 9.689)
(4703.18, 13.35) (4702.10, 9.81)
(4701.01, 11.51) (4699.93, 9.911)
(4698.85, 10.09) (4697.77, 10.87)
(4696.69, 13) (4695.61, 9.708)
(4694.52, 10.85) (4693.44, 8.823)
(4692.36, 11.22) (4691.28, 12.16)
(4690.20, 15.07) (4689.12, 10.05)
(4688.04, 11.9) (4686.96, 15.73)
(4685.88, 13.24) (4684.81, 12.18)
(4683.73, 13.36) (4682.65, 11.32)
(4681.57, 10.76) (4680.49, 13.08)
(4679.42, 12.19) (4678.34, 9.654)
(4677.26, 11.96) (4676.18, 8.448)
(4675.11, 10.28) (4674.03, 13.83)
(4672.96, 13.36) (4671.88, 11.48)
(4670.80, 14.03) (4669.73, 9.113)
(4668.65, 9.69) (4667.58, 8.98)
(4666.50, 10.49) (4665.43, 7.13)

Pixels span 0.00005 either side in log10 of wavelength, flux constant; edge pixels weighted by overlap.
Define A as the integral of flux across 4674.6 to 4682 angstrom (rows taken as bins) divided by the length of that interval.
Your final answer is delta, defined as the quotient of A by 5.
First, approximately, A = 10.9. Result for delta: 2.18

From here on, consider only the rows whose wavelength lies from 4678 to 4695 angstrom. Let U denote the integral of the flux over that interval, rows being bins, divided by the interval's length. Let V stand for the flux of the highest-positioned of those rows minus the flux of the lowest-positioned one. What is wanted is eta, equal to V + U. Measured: 13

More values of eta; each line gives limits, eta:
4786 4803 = 15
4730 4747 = 15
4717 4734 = 15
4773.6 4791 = 11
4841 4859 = 10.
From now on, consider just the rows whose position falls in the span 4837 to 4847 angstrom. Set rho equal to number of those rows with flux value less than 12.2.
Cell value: 8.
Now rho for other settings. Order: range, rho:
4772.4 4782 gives 7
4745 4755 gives 2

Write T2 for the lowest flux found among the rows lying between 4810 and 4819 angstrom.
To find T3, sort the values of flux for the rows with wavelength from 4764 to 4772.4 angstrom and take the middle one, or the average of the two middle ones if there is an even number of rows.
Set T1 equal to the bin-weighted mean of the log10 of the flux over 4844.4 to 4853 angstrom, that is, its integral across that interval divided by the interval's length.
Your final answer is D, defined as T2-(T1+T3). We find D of -4.0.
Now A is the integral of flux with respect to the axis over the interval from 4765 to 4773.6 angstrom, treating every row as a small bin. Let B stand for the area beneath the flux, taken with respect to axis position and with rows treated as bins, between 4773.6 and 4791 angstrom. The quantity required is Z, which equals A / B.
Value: 0.49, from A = 97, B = 198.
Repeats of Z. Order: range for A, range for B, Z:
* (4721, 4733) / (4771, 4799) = 0.41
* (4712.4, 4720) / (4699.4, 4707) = 1.05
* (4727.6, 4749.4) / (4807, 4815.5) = 2.78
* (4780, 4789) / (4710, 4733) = 0.37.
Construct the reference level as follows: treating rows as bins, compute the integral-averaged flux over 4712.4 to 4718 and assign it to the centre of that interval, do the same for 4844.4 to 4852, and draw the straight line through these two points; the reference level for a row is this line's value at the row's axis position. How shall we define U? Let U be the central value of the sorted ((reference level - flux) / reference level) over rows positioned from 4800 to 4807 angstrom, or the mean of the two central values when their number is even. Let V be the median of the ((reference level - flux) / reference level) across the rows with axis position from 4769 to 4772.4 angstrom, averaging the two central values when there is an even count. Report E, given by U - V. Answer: -0.04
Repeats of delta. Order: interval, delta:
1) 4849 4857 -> 2.03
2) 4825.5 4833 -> 2.43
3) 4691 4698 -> 2.18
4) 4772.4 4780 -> 2.28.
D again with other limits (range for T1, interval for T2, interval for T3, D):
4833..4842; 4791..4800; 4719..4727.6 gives -1.8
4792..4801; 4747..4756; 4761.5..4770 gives -1.4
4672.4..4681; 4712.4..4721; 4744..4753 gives -2.0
